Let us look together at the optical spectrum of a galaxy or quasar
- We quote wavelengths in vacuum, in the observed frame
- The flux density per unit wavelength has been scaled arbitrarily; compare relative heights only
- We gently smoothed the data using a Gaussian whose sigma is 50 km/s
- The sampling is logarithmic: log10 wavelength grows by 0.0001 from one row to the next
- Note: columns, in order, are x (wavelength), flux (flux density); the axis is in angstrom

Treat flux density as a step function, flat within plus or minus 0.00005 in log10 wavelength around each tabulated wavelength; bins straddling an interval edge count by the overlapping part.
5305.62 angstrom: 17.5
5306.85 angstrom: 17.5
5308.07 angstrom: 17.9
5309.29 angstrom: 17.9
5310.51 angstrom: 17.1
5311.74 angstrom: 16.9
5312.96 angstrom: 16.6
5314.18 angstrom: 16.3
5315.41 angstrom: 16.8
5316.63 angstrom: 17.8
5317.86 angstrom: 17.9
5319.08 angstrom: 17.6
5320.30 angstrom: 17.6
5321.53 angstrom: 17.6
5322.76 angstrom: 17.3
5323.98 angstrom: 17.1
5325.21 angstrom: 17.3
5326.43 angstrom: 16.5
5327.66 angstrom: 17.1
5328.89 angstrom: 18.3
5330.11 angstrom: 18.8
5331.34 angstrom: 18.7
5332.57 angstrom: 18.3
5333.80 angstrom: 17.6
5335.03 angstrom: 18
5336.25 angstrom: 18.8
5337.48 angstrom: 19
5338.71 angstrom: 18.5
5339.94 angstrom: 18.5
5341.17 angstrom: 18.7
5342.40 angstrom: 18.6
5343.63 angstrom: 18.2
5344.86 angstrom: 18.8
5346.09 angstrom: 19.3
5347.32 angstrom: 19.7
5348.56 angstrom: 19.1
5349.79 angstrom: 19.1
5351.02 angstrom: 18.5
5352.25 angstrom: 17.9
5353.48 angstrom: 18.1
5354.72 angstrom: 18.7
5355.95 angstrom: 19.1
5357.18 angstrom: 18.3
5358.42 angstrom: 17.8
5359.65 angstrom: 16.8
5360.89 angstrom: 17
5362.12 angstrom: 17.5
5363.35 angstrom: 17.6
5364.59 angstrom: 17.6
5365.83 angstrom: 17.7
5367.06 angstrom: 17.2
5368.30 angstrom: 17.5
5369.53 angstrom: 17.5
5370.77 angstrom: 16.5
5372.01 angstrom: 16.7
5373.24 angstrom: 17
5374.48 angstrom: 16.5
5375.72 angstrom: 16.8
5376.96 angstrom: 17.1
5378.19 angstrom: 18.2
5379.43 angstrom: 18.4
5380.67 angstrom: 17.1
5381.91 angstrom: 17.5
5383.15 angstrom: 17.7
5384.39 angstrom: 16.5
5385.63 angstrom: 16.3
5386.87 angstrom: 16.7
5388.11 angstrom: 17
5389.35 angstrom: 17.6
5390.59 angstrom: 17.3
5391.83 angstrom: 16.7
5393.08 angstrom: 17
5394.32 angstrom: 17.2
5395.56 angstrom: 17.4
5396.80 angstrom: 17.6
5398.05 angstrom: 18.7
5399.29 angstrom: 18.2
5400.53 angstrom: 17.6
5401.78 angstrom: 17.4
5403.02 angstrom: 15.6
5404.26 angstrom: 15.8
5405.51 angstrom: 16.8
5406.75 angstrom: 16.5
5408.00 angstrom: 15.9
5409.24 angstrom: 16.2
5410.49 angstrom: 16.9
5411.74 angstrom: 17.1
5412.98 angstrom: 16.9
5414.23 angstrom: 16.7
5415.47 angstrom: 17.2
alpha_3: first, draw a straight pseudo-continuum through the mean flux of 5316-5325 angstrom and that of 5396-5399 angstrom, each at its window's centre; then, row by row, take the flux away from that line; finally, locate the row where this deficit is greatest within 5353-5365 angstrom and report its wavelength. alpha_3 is 5359.65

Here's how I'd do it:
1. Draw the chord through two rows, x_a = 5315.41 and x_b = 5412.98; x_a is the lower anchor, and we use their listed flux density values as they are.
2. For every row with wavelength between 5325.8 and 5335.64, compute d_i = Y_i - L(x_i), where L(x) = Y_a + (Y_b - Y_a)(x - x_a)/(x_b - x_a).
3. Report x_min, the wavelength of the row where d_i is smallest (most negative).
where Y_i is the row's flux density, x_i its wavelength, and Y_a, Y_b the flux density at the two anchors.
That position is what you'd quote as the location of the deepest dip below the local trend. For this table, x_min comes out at 5326.43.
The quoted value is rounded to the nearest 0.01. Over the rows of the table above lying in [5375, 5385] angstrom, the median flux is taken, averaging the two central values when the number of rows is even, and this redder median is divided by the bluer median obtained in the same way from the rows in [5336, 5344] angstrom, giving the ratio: 0.93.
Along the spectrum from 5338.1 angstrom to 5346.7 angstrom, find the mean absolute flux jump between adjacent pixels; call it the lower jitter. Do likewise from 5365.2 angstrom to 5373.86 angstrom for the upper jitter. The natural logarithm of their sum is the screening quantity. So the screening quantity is -0.38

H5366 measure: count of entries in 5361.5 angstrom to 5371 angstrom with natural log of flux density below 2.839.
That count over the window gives 1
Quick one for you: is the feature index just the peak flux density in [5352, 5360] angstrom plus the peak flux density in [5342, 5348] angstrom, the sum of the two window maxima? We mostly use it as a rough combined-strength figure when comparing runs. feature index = 38.8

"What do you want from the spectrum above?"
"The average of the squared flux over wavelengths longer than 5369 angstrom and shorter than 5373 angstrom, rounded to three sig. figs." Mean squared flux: 286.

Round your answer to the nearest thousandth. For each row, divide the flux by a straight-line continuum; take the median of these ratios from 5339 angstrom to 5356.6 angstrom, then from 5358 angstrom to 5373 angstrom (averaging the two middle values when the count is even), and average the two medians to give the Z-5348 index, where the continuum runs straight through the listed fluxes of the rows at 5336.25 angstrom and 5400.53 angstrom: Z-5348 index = 0.981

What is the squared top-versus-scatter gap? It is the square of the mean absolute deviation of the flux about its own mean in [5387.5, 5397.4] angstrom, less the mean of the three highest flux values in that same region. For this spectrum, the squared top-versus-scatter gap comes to 299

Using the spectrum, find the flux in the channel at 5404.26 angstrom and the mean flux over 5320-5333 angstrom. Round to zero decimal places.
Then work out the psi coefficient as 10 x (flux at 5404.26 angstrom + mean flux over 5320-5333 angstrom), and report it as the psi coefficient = 335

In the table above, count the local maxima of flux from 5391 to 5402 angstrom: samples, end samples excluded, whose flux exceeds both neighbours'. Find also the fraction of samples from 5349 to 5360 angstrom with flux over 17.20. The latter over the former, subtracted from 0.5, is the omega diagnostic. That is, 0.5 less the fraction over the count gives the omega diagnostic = -0.39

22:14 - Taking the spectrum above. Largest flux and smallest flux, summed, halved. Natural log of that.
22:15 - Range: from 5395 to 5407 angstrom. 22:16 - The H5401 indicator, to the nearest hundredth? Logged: 2.84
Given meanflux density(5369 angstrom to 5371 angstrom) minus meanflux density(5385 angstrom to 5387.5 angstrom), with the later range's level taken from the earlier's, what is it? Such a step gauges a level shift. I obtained 0.5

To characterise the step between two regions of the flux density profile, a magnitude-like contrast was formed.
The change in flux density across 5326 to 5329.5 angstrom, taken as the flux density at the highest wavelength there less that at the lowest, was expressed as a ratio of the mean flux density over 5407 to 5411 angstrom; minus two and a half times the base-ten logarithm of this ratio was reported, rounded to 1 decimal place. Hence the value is 2.4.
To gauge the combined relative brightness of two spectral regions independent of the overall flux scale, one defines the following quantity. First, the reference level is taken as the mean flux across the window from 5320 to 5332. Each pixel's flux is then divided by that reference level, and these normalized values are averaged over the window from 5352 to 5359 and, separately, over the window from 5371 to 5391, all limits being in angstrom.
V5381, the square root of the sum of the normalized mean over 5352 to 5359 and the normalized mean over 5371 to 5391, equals 1.42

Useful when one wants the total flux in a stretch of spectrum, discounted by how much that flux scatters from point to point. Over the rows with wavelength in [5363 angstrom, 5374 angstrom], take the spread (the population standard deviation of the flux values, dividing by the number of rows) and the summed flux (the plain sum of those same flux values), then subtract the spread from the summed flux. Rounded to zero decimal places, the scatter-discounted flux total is 155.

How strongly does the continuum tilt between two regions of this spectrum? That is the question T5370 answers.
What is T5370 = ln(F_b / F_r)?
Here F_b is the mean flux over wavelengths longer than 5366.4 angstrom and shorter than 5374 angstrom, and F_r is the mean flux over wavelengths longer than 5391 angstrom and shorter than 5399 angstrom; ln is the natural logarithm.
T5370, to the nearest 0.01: -0.02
